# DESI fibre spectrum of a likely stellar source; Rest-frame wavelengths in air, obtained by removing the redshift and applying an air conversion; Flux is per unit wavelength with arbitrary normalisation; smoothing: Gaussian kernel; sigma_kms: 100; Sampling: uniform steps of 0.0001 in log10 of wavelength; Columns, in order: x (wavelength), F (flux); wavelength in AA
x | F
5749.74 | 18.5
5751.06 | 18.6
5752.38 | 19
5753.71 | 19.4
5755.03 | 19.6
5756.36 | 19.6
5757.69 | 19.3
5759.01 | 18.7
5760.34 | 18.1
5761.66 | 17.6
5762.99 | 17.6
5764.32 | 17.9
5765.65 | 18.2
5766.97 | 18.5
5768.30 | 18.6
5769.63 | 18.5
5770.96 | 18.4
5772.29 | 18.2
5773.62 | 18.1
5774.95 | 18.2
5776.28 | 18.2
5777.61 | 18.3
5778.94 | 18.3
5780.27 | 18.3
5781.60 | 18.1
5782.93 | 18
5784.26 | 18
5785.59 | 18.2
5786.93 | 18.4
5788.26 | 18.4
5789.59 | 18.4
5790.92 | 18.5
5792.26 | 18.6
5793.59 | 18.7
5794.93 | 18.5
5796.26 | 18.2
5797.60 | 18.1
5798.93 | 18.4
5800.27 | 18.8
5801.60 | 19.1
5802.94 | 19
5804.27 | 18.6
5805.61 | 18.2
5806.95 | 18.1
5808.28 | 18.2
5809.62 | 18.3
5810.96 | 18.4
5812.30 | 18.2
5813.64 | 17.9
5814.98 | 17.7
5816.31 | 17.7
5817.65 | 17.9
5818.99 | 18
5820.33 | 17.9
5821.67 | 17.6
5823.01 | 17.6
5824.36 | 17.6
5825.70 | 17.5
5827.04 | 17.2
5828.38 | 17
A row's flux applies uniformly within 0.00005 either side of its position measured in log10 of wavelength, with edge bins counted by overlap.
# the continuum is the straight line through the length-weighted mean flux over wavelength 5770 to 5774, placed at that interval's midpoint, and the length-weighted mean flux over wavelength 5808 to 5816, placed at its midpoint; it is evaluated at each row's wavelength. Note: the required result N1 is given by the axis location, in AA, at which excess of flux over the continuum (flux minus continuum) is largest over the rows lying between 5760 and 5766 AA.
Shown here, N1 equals 5765.65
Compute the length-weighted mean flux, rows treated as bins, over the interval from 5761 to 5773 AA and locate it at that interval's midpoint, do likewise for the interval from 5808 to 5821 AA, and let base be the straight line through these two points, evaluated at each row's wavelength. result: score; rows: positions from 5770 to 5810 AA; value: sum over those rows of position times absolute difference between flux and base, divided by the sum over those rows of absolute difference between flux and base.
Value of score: 5795.1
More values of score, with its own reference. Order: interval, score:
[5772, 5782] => 5777.7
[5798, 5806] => 5802.0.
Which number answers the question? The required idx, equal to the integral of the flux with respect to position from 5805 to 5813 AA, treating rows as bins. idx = 146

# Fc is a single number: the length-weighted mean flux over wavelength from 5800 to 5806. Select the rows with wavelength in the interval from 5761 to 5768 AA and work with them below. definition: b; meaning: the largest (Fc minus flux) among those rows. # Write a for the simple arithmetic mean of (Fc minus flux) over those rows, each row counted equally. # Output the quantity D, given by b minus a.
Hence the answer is 0.36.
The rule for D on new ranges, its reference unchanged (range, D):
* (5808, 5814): 0.30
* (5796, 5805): 0.50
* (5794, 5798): 0.17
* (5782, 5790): 0.23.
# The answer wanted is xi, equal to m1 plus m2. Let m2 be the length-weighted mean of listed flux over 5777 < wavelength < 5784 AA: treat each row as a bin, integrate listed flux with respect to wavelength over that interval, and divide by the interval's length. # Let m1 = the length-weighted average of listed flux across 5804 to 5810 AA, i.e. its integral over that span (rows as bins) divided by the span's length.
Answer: 36.5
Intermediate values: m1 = 18.3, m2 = 18.2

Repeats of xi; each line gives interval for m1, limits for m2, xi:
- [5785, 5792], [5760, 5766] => 36.2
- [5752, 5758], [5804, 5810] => 37.6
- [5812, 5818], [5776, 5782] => 36.1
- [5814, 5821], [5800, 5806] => 36.6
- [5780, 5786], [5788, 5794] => 36.7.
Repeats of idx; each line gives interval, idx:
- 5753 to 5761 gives 153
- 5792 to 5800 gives 147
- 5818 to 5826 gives 142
